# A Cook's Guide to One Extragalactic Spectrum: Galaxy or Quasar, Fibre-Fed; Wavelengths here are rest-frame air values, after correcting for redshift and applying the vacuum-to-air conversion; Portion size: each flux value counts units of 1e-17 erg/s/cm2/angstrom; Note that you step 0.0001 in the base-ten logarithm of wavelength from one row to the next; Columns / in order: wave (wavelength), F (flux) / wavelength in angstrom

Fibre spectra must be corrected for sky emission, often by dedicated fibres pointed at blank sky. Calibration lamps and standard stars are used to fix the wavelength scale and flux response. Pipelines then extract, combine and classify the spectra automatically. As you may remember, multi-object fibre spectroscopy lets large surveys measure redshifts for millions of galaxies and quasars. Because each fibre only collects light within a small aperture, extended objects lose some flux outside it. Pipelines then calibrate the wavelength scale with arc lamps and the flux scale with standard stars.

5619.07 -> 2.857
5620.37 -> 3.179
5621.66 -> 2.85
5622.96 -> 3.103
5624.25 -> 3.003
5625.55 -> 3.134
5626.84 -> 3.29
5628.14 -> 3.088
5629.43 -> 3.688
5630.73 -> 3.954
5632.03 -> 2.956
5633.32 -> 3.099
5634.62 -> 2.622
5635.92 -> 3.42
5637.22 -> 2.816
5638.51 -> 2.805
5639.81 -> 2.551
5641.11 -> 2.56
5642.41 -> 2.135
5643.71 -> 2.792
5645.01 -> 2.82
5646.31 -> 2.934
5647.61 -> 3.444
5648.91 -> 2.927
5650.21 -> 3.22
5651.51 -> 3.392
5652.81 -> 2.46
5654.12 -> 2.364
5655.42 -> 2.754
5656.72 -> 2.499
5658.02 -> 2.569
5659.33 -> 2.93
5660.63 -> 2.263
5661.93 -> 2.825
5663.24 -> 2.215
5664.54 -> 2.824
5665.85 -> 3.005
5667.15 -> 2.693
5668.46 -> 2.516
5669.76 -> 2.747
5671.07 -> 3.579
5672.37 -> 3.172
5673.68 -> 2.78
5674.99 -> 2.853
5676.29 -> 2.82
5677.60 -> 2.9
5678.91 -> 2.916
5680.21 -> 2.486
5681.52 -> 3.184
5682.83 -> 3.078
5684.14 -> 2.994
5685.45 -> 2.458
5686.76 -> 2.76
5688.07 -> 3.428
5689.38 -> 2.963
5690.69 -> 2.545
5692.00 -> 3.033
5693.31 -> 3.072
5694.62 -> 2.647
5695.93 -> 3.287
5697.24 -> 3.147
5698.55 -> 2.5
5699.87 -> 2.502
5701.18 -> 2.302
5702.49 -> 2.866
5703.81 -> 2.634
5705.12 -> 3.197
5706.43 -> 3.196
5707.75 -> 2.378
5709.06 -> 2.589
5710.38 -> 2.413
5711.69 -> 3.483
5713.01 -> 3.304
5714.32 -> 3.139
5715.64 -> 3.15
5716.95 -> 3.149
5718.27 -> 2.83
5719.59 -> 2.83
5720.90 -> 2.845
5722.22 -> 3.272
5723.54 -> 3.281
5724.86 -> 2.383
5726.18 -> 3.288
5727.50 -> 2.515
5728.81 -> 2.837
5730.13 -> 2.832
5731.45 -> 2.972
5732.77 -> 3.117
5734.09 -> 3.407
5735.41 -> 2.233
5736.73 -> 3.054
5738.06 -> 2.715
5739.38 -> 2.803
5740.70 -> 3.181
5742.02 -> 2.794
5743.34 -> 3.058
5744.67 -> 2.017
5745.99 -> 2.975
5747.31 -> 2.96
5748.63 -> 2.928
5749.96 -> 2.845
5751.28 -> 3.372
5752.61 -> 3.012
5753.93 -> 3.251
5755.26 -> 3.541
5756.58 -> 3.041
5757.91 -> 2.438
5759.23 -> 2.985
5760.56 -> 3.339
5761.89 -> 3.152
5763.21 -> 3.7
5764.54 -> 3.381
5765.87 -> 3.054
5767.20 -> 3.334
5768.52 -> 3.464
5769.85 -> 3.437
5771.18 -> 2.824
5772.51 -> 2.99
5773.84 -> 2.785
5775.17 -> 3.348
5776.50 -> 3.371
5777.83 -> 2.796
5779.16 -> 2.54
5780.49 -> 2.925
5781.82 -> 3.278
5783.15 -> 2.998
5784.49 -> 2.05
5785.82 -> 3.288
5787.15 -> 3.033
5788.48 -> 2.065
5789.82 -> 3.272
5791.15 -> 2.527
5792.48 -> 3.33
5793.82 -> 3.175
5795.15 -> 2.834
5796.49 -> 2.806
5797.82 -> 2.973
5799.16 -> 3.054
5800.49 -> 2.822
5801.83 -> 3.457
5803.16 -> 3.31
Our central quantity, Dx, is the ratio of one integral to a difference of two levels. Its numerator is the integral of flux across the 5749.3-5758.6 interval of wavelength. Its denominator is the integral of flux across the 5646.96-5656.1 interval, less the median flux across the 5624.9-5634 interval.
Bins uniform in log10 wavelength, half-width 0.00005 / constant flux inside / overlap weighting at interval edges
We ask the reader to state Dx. 1.21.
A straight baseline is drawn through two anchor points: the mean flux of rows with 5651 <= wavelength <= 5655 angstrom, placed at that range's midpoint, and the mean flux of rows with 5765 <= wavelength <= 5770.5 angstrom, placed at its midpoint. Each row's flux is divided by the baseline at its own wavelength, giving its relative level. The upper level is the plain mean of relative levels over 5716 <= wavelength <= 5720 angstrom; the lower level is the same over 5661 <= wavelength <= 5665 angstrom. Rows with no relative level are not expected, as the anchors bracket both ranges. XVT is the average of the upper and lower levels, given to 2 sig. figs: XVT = 0.95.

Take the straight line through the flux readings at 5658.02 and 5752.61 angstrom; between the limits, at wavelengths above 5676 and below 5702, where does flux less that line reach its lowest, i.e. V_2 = 5701.18 angstrom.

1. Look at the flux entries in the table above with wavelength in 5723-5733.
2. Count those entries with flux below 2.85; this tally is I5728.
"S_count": 4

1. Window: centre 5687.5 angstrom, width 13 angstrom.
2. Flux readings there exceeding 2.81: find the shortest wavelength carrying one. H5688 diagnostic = 5681.52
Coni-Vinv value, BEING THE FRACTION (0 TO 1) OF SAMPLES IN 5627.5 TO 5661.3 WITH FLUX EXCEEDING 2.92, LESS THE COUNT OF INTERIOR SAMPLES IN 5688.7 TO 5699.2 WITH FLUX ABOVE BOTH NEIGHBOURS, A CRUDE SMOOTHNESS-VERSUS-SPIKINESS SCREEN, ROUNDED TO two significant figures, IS -1.5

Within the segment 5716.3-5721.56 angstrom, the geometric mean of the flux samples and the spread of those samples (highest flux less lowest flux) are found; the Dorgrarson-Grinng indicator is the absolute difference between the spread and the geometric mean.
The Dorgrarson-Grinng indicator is 2.6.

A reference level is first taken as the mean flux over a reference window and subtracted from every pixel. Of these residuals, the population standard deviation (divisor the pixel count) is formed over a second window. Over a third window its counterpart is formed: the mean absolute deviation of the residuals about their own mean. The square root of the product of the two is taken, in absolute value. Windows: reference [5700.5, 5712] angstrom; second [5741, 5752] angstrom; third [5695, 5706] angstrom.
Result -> 0.340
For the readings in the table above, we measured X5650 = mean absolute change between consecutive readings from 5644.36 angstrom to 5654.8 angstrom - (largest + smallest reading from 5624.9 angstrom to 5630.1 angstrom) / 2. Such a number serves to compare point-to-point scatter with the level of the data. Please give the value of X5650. -3.0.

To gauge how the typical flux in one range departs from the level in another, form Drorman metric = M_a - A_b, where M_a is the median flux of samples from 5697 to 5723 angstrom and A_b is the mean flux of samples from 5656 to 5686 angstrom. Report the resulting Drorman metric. 0.06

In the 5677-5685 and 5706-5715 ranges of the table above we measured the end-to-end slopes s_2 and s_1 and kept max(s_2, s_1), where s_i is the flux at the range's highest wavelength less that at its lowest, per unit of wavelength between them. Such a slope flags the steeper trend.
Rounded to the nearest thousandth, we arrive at 0.014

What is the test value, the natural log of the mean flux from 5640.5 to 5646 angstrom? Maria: 0.95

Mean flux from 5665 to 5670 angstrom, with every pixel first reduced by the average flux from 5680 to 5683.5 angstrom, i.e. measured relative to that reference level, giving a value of -0.2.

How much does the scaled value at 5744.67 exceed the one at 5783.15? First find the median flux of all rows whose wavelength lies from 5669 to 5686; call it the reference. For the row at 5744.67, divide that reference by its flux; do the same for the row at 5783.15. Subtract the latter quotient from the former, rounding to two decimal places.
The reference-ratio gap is 0.47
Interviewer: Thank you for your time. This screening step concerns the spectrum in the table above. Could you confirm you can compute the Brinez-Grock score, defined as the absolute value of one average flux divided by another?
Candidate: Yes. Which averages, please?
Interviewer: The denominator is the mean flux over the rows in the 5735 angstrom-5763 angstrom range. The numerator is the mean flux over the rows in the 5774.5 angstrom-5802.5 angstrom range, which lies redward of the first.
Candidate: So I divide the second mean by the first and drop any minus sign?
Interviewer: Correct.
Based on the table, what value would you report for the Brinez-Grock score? 1.00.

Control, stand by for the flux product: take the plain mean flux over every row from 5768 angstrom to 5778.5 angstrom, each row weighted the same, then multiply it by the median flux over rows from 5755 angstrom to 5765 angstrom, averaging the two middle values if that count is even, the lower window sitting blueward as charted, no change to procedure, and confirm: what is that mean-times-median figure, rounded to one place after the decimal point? 10.1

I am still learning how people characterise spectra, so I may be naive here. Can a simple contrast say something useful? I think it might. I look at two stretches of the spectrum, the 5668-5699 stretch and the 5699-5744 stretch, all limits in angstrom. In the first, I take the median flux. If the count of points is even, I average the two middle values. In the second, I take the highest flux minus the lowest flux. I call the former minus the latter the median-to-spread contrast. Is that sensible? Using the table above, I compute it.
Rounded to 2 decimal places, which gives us 1.66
